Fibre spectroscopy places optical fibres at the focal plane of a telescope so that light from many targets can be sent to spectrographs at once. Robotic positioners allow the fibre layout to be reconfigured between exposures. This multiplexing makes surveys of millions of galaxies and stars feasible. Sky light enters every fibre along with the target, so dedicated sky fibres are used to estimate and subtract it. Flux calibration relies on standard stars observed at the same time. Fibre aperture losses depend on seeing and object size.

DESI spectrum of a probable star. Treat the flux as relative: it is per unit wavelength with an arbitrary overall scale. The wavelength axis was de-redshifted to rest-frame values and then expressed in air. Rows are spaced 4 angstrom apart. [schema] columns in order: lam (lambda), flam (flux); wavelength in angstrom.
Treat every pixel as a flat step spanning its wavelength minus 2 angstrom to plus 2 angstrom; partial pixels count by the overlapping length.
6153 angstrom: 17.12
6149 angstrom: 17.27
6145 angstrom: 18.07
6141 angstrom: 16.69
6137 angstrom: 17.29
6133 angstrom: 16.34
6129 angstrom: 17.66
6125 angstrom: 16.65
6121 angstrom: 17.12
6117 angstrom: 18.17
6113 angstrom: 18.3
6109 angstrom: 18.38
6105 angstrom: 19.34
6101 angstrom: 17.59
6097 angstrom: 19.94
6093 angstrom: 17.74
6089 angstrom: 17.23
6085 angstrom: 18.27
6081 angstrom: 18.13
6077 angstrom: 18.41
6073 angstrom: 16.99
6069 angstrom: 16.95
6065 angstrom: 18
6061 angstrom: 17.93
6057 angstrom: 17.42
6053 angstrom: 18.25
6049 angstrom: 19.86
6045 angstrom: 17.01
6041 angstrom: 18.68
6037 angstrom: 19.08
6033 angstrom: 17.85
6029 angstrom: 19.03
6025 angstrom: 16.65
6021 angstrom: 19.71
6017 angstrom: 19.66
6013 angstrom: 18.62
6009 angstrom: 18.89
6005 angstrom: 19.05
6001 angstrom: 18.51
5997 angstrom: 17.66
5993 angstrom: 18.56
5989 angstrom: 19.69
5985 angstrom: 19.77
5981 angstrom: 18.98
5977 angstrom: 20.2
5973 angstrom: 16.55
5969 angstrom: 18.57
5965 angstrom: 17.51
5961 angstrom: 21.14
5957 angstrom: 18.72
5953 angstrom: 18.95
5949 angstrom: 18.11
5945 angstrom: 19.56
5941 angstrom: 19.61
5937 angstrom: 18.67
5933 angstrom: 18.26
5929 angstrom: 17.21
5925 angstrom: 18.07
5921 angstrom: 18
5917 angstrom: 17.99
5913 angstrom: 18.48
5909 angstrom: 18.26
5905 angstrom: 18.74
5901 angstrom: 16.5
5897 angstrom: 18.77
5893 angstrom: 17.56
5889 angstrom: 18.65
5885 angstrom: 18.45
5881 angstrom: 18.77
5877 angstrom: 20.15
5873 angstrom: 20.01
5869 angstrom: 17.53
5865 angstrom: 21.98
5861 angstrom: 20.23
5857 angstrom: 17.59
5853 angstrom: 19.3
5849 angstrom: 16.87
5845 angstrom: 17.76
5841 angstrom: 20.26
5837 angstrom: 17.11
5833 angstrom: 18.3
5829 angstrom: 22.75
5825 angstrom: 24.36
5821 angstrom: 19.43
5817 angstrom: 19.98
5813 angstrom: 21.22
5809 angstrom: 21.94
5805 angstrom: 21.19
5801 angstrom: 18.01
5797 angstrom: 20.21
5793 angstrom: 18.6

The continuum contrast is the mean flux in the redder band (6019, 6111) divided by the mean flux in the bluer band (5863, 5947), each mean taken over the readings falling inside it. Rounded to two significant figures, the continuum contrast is 0.98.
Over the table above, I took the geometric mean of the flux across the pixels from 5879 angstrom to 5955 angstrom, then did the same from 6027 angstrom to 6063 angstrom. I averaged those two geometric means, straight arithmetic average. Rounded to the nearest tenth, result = 18.3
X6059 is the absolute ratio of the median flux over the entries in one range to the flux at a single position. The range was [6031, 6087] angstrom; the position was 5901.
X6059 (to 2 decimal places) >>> 1.09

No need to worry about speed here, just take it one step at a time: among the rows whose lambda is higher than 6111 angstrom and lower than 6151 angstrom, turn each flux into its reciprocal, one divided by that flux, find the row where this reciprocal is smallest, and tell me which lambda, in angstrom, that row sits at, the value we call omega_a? 6113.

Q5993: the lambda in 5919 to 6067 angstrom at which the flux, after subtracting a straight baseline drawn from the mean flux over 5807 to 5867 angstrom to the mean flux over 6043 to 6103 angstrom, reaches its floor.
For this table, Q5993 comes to 5973 angstrom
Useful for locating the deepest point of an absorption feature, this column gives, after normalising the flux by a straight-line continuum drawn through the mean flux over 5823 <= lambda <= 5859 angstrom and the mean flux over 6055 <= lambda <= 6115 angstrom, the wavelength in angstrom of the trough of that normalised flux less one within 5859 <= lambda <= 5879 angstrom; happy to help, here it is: 5869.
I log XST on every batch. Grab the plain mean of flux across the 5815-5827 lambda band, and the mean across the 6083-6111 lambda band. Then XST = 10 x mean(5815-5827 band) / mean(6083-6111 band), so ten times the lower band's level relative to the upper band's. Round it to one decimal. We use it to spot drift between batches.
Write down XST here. 11.6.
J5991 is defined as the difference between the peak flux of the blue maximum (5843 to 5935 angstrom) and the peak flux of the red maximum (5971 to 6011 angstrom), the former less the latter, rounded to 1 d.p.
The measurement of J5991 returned 1.8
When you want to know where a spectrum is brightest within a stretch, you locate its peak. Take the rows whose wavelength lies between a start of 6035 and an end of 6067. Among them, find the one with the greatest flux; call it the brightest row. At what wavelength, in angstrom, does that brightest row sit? 6049 angstrom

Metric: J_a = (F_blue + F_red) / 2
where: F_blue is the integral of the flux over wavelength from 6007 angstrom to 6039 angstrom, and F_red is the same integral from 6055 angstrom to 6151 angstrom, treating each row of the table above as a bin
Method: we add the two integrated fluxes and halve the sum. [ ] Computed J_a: 1151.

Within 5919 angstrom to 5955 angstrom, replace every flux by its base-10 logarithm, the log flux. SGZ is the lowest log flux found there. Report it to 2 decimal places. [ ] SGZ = 1.24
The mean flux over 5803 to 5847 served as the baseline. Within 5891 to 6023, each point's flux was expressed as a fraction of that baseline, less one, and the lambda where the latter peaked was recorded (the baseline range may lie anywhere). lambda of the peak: 5961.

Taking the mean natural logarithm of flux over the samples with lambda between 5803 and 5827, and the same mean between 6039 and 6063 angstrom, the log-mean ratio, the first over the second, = 1.05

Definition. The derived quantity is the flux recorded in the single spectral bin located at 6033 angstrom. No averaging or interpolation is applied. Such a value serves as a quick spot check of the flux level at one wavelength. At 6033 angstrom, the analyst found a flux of 17.85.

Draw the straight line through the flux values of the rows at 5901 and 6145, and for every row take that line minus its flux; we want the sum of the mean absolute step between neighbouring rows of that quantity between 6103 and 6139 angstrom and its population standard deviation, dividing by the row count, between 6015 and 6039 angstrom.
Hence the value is 1.86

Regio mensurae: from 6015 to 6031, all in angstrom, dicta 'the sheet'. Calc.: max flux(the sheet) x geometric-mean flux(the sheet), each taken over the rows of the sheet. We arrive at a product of 369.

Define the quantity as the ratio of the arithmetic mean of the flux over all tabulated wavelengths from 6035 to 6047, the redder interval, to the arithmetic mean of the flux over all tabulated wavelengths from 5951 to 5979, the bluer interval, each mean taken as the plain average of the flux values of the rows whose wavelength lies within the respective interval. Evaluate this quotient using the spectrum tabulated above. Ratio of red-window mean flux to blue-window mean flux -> 0.971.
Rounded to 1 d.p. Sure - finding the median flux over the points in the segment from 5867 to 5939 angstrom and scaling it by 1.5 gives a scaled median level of 27.5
